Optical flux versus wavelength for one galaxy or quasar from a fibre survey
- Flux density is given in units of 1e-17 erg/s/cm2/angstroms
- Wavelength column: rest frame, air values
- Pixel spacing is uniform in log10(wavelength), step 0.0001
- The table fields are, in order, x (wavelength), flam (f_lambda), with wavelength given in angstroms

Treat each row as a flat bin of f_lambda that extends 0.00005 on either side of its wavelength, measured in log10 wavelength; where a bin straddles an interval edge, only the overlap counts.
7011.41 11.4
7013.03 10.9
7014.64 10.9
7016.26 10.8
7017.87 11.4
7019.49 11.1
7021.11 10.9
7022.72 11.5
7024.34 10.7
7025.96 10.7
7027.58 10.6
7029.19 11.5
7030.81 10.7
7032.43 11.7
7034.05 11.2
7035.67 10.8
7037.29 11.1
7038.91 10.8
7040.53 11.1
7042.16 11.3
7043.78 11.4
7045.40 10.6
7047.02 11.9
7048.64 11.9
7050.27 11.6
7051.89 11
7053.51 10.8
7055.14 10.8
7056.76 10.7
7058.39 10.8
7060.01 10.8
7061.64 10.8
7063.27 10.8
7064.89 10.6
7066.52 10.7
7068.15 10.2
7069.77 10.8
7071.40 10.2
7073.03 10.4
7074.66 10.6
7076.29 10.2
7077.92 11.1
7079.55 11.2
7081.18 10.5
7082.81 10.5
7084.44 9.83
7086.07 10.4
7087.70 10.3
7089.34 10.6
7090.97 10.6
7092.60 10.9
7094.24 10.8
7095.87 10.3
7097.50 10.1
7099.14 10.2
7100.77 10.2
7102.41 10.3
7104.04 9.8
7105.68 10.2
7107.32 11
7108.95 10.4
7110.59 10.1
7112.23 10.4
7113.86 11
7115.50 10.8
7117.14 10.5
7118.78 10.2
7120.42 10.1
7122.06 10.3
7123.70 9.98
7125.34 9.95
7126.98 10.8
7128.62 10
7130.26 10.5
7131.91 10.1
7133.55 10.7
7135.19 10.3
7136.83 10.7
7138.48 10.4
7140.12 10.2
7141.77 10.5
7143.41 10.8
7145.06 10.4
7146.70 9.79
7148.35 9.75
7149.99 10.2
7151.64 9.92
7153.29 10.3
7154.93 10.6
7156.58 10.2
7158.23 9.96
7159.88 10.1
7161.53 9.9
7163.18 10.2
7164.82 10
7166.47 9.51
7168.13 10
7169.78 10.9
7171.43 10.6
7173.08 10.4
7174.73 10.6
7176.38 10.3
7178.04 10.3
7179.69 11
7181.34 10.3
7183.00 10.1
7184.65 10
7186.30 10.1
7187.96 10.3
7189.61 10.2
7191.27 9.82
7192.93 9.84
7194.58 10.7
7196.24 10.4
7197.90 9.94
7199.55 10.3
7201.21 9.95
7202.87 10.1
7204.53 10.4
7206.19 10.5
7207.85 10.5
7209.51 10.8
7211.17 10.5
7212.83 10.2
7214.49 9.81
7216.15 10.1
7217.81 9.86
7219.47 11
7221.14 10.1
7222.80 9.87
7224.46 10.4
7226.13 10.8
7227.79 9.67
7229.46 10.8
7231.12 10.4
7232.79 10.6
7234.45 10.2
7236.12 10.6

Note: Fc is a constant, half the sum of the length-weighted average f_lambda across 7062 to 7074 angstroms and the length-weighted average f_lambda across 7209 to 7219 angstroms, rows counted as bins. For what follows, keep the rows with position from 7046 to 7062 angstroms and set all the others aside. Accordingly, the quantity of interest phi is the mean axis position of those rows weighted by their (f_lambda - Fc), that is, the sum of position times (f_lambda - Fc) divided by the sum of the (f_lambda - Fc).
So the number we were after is 7051.8 angstroms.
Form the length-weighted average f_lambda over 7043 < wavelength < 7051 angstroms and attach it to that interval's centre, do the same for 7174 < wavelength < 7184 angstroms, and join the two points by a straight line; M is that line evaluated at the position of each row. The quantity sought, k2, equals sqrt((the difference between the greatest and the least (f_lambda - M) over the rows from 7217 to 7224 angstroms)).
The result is 1.07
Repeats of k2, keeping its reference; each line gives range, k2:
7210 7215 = 0.81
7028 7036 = 1.01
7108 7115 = 0.96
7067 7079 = 0.99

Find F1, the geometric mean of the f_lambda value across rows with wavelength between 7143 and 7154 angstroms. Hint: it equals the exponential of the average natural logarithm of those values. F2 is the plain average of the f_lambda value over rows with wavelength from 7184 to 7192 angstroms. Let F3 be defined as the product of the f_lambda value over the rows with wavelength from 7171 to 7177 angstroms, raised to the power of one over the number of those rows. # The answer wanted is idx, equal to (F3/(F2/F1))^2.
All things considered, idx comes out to 111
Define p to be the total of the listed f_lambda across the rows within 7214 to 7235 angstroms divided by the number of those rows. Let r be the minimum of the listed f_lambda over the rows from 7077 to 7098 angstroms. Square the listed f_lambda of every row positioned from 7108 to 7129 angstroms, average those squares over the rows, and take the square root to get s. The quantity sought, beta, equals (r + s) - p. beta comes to 9.9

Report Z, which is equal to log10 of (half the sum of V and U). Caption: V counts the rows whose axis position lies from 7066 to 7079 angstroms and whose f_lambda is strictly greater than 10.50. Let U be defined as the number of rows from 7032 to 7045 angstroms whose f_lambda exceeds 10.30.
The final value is 0.78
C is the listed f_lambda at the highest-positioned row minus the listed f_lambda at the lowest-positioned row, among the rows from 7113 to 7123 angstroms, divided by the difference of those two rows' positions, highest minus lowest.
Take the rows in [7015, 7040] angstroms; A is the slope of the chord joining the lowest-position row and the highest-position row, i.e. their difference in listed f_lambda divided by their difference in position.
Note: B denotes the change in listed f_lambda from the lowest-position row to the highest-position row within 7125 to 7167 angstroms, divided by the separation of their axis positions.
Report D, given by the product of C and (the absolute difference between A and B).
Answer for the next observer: -0.0009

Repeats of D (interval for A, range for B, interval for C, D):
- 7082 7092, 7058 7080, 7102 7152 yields -0.0001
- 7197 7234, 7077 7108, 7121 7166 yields -0.0002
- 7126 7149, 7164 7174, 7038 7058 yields -0.0005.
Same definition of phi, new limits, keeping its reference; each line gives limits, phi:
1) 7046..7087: 7056.5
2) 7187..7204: 7195.8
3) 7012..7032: 7021.7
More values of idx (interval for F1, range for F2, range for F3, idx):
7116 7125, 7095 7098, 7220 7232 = 106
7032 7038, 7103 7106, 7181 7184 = 130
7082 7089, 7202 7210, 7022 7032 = 115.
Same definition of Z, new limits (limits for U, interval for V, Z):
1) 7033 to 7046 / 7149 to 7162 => 0.65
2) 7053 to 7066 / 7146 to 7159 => 0.65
